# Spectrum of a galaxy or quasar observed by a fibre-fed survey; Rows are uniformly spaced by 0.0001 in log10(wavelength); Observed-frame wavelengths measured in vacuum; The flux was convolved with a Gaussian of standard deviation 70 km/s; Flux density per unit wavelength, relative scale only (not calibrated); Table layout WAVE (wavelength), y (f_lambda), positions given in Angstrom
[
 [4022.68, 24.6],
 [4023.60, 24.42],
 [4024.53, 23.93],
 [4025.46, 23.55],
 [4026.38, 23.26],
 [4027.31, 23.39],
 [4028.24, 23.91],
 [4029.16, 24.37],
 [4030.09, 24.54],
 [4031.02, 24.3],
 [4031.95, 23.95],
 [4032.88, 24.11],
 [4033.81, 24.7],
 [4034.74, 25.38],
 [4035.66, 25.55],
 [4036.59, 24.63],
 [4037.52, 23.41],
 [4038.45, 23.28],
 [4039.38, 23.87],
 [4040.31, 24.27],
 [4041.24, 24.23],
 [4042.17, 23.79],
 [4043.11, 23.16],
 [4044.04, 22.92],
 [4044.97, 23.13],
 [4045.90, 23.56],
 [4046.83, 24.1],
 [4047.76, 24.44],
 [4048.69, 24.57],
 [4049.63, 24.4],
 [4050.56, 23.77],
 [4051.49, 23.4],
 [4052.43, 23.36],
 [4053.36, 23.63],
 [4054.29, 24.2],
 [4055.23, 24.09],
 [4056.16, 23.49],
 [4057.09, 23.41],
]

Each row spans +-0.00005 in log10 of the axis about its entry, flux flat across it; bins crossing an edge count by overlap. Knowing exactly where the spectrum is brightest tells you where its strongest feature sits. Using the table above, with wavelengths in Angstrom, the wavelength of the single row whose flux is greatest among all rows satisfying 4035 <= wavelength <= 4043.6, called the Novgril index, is 4035.66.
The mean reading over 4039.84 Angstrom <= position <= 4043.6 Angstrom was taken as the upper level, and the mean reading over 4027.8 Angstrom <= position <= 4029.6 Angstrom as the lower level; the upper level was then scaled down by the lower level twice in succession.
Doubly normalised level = 0.041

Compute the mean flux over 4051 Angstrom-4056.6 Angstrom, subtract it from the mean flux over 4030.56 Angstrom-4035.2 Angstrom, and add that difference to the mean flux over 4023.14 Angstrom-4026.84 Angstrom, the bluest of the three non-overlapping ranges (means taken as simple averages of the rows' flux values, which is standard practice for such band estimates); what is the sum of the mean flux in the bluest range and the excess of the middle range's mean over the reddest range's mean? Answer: 24.6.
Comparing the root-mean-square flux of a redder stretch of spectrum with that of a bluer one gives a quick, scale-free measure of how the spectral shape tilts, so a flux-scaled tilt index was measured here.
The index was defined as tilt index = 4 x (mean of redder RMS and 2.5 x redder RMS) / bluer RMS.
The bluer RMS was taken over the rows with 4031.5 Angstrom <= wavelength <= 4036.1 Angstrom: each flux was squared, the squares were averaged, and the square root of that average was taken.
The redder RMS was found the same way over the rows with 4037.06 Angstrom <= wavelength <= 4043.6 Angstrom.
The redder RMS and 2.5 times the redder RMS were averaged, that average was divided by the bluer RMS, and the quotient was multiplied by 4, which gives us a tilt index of 6.71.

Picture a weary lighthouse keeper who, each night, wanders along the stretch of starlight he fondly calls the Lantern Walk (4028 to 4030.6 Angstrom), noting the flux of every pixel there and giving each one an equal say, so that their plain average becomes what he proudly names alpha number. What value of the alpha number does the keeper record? 24.3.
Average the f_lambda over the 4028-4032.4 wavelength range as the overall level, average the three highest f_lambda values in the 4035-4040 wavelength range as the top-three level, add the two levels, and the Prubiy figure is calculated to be 48.9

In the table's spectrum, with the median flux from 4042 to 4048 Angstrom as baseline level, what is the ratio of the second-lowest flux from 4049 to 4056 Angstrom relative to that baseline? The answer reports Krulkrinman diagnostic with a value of 0.993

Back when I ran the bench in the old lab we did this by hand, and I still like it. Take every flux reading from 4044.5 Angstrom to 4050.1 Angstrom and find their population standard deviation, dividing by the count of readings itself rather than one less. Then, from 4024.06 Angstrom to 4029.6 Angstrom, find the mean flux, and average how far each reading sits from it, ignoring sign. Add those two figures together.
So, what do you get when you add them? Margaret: 0.86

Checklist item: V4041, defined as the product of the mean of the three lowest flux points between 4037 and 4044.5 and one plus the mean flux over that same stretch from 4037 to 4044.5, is 569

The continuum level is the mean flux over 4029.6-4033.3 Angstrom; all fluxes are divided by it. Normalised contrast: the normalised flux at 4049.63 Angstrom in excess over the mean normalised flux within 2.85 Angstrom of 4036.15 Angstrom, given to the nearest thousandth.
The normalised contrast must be -0.004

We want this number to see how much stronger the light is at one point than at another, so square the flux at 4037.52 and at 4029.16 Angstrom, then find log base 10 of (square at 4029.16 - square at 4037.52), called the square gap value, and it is 1.7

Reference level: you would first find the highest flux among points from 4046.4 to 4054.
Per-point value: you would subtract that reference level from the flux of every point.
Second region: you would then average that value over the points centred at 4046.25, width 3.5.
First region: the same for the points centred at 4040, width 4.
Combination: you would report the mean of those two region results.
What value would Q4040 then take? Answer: -0.7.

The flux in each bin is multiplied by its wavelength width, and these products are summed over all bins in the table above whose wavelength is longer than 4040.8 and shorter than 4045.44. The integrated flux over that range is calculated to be 109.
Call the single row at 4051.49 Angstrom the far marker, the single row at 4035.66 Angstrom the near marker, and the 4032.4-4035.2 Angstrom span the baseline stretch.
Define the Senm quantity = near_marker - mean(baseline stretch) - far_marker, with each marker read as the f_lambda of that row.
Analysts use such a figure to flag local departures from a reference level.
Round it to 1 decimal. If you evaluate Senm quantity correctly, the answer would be -22.6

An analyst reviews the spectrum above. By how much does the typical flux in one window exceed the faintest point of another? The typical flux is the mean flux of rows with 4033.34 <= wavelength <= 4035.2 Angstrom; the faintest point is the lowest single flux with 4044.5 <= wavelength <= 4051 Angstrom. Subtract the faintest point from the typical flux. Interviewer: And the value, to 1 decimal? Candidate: 1.9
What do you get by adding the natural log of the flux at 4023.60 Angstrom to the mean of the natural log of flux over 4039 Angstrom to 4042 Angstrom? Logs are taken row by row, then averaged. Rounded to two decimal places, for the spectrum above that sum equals 6.38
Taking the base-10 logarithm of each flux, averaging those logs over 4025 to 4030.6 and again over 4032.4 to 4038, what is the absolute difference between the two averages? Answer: 0.014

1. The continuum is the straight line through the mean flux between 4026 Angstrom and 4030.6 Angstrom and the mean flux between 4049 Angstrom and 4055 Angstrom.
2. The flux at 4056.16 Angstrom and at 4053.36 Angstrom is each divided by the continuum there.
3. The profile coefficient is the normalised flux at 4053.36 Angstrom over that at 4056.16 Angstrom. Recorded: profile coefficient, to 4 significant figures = 1.005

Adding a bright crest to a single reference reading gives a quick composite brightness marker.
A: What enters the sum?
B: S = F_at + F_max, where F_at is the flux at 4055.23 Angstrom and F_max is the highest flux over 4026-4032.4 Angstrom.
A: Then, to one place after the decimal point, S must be 48.6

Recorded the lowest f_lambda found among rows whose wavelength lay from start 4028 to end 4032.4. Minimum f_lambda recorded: 23.91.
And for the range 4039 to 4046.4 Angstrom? 22.92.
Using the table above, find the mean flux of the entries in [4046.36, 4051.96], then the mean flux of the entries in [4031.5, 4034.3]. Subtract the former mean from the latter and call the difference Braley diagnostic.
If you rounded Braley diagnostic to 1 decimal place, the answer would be 0.1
